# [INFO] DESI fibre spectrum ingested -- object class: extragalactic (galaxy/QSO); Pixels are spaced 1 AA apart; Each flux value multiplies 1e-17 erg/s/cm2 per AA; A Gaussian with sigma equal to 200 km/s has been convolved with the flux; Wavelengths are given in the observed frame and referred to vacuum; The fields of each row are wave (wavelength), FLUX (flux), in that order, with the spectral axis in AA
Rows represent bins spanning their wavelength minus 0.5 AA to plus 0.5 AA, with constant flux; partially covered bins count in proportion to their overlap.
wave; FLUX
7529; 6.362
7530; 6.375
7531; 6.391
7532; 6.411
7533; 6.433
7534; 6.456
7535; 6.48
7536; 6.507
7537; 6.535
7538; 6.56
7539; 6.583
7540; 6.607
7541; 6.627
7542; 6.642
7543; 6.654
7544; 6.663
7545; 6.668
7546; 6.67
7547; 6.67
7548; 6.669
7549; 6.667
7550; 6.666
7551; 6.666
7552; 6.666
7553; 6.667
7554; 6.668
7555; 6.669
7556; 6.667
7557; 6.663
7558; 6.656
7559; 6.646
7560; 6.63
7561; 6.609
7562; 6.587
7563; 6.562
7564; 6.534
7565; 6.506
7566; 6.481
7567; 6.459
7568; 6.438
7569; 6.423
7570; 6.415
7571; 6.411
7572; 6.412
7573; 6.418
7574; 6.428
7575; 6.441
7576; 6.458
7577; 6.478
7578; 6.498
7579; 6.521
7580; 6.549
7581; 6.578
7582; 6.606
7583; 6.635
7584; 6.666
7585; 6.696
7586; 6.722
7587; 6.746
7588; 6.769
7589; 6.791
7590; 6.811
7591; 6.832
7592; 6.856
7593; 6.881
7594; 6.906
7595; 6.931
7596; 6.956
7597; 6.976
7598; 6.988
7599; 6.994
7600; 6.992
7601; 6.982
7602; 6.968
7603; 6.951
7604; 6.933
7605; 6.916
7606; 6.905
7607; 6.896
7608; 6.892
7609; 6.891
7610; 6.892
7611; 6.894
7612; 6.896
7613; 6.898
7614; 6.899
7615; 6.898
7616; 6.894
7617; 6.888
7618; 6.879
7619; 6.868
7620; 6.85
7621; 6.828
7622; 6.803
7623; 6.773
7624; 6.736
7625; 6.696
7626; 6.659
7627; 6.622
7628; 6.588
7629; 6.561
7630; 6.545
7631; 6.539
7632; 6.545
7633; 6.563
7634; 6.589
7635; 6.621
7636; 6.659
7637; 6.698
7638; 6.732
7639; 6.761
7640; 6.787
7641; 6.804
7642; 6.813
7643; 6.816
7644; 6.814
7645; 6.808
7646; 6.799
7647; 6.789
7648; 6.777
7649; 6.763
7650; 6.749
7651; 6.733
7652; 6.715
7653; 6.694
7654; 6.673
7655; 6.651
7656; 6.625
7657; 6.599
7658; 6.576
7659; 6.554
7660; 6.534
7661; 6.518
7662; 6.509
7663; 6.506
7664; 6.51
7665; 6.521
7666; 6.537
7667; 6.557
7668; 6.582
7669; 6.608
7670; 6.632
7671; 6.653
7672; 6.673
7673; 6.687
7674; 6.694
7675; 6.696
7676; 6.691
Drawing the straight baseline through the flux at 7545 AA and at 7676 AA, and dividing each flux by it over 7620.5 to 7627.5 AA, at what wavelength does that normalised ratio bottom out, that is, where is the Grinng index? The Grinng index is 7627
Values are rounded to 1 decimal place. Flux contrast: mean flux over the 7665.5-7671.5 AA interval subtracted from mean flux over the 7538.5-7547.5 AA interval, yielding 0.0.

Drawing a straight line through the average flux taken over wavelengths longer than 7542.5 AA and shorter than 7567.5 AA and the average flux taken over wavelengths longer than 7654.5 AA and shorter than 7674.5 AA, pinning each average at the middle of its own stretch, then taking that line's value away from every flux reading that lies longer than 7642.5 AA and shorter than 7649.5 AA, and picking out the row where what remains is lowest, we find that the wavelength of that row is 7649 AA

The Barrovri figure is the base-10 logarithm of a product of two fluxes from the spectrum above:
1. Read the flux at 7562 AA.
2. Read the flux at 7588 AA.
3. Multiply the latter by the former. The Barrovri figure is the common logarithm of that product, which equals 1.65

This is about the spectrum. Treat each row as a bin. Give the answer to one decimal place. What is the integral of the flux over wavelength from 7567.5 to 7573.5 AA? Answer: 38.5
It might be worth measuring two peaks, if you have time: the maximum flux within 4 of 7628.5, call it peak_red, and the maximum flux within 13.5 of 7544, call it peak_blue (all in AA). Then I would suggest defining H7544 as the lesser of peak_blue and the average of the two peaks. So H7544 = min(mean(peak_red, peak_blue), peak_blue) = 6.67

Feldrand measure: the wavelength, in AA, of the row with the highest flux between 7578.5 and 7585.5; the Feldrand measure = 7585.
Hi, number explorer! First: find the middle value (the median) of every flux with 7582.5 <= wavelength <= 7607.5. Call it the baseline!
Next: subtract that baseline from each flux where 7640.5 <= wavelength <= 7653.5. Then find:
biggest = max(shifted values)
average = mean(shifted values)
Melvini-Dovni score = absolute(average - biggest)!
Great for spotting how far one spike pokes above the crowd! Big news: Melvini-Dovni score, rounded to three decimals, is 0.041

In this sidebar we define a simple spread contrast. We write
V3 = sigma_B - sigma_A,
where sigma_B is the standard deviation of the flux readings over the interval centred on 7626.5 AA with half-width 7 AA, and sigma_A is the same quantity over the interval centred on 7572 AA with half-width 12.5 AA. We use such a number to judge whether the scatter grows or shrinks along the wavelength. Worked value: 0.03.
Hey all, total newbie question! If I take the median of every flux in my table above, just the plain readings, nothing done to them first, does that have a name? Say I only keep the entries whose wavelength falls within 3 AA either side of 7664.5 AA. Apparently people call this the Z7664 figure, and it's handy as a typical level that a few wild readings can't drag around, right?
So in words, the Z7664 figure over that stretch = 6.52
